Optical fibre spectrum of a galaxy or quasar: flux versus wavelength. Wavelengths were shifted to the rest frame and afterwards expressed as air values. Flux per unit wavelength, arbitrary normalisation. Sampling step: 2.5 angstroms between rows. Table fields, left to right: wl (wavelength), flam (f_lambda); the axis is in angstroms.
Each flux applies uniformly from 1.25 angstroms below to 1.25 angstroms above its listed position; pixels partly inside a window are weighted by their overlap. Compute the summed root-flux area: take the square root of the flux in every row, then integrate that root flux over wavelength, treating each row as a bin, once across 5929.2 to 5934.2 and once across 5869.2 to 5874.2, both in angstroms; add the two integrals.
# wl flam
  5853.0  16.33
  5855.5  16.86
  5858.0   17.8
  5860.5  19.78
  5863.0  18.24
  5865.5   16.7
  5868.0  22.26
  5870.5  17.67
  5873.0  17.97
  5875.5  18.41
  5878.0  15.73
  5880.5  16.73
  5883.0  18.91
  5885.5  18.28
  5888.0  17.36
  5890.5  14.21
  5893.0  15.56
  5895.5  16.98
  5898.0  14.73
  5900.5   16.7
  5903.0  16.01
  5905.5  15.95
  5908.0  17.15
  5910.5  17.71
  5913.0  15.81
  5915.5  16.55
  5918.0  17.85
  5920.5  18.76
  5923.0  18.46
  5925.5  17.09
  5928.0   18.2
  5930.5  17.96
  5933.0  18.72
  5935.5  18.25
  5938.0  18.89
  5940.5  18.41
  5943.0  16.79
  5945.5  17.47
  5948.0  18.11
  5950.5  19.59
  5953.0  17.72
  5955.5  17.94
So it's 43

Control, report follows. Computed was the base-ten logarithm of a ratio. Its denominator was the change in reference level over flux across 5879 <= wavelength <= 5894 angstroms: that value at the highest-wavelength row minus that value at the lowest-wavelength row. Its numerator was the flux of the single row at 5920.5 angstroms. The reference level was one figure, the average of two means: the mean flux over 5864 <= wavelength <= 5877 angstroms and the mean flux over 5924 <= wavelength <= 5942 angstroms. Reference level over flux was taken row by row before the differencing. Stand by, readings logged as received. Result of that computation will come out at 2.36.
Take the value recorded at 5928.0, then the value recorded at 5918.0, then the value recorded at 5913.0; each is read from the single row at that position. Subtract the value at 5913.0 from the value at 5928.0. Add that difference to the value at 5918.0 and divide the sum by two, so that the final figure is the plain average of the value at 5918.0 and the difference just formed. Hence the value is 10.1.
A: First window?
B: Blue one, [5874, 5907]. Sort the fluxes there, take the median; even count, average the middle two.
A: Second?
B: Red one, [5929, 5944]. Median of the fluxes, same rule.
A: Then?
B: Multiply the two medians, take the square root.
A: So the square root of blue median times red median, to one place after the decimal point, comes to 17.5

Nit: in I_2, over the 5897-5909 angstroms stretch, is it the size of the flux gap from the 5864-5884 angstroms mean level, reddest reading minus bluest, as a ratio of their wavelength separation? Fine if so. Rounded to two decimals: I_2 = -0.24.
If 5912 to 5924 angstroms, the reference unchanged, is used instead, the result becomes -0.18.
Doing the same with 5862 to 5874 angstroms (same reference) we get -0.01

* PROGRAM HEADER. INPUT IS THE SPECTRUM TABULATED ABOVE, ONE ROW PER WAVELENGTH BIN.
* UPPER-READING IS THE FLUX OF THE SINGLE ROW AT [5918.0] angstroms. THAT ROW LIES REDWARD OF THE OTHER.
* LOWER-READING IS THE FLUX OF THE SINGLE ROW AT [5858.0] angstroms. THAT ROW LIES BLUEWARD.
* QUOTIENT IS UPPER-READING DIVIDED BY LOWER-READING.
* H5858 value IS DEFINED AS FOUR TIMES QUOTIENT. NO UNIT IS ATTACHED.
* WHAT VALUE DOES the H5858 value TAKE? 4.01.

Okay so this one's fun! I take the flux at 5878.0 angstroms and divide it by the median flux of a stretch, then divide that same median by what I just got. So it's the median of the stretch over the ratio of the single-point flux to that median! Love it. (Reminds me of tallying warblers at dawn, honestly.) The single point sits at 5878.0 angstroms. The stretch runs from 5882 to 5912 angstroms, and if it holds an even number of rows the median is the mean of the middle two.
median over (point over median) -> 18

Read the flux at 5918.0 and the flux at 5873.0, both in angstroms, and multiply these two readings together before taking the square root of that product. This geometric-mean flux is 17.9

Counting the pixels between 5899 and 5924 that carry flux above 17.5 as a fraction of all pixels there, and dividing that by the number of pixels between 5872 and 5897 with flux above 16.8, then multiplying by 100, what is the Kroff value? 6.7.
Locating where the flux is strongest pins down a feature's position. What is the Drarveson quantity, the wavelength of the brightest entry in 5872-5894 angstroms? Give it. 5883.0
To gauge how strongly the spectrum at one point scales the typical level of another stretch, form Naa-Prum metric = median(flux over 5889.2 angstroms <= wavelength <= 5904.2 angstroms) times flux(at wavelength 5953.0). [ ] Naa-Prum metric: 280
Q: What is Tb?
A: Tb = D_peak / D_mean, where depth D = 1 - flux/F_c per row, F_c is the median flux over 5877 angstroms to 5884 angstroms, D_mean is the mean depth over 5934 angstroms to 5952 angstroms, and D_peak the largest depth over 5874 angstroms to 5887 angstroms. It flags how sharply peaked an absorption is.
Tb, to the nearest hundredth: -0.67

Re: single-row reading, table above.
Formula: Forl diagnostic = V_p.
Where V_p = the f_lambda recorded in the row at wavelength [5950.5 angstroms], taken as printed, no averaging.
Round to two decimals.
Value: 19.59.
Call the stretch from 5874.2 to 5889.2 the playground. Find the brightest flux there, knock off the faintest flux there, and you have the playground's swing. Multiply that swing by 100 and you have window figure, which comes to 318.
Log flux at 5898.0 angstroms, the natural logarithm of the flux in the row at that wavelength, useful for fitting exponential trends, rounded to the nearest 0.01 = 2.69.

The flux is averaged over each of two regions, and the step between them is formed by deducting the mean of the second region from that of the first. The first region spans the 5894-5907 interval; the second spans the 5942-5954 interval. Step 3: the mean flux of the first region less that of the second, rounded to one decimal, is -1.9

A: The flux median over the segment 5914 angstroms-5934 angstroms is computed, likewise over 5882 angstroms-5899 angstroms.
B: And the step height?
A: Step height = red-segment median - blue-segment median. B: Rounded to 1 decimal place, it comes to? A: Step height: 1.1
